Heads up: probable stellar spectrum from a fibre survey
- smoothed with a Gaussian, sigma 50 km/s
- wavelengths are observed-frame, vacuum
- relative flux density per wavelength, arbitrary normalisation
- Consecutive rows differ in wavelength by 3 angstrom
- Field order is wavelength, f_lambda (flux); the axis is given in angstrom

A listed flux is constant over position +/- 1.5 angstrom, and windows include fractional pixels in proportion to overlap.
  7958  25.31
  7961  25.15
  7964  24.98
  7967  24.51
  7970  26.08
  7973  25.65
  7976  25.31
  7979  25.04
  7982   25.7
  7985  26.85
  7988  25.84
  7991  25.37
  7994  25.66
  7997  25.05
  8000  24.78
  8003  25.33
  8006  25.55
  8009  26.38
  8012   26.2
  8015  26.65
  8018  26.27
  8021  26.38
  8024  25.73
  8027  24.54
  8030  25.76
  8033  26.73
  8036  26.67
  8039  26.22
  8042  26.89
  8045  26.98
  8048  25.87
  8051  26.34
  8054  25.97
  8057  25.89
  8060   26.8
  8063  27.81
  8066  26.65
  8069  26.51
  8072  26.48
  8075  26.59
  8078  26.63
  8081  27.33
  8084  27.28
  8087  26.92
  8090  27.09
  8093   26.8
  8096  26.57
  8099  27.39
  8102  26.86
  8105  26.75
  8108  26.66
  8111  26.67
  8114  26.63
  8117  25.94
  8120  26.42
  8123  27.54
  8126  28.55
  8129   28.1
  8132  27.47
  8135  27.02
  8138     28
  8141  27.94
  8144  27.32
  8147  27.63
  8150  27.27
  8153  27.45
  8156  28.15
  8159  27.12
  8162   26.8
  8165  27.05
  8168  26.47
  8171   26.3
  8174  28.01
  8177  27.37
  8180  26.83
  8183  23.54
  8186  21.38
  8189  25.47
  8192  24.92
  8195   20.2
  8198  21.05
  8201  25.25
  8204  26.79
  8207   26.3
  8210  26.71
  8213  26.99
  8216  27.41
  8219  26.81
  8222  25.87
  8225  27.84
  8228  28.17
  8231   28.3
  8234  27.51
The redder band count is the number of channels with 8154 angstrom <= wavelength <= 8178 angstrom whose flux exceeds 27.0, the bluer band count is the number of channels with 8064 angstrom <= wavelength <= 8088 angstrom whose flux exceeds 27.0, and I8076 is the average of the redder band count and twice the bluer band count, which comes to 4.5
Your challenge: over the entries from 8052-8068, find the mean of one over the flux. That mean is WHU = 0.0376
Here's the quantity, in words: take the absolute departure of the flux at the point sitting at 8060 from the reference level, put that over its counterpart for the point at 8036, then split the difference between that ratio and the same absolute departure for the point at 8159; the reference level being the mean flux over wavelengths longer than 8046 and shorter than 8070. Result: 1.2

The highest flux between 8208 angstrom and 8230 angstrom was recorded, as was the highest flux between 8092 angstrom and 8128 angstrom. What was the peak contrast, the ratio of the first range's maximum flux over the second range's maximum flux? 0.99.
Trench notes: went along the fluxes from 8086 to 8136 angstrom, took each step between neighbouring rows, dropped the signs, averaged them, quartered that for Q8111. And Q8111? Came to 0.11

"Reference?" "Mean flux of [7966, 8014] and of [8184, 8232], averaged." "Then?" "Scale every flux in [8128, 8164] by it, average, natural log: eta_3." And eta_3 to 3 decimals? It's 0.073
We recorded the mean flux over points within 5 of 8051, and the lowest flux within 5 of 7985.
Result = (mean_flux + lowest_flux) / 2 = 25.9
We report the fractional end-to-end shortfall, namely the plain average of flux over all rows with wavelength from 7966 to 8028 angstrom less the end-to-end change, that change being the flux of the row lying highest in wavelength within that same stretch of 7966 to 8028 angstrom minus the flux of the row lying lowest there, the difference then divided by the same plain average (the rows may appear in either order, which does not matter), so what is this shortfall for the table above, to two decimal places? 1.00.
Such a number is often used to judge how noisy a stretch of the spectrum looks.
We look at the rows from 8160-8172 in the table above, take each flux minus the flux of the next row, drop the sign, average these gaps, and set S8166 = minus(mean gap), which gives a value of -0.3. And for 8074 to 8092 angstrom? -0.3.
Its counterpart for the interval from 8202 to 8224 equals -0.5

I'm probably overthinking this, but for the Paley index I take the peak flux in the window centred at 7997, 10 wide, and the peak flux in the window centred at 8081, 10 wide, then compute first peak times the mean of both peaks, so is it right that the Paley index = 680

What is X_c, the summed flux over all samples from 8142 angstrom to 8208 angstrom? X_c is 569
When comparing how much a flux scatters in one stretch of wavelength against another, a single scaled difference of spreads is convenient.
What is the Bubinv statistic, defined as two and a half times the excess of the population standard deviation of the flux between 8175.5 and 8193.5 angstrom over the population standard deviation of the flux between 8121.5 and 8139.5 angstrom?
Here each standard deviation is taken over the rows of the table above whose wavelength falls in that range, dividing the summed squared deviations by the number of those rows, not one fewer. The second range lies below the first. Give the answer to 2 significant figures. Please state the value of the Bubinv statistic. 3.8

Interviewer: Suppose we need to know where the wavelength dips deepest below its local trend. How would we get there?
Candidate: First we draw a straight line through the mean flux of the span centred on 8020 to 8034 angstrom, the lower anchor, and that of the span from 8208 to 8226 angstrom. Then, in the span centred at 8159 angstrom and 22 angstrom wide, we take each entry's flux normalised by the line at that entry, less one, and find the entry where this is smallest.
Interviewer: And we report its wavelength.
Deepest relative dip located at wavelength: 8168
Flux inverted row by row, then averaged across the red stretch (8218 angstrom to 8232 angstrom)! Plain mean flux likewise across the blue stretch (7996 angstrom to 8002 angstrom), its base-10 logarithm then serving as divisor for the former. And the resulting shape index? 0.0262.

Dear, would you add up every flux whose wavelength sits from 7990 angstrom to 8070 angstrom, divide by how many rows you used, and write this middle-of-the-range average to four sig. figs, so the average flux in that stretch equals 26.11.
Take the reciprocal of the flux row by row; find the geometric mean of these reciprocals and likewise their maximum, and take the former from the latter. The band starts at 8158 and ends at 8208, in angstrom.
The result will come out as 0.0099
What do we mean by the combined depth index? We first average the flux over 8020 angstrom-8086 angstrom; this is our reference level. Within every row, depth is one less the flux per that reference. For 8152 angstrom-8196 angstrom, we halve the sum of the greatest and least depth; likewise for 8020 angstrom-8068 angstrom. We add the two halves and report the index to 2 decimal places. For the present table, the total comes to 0.10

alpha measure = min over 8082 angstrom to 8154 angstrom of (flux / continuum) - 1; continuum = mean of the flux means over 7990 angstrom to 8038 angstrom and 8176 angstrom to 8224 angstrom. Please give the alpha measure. 0.017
